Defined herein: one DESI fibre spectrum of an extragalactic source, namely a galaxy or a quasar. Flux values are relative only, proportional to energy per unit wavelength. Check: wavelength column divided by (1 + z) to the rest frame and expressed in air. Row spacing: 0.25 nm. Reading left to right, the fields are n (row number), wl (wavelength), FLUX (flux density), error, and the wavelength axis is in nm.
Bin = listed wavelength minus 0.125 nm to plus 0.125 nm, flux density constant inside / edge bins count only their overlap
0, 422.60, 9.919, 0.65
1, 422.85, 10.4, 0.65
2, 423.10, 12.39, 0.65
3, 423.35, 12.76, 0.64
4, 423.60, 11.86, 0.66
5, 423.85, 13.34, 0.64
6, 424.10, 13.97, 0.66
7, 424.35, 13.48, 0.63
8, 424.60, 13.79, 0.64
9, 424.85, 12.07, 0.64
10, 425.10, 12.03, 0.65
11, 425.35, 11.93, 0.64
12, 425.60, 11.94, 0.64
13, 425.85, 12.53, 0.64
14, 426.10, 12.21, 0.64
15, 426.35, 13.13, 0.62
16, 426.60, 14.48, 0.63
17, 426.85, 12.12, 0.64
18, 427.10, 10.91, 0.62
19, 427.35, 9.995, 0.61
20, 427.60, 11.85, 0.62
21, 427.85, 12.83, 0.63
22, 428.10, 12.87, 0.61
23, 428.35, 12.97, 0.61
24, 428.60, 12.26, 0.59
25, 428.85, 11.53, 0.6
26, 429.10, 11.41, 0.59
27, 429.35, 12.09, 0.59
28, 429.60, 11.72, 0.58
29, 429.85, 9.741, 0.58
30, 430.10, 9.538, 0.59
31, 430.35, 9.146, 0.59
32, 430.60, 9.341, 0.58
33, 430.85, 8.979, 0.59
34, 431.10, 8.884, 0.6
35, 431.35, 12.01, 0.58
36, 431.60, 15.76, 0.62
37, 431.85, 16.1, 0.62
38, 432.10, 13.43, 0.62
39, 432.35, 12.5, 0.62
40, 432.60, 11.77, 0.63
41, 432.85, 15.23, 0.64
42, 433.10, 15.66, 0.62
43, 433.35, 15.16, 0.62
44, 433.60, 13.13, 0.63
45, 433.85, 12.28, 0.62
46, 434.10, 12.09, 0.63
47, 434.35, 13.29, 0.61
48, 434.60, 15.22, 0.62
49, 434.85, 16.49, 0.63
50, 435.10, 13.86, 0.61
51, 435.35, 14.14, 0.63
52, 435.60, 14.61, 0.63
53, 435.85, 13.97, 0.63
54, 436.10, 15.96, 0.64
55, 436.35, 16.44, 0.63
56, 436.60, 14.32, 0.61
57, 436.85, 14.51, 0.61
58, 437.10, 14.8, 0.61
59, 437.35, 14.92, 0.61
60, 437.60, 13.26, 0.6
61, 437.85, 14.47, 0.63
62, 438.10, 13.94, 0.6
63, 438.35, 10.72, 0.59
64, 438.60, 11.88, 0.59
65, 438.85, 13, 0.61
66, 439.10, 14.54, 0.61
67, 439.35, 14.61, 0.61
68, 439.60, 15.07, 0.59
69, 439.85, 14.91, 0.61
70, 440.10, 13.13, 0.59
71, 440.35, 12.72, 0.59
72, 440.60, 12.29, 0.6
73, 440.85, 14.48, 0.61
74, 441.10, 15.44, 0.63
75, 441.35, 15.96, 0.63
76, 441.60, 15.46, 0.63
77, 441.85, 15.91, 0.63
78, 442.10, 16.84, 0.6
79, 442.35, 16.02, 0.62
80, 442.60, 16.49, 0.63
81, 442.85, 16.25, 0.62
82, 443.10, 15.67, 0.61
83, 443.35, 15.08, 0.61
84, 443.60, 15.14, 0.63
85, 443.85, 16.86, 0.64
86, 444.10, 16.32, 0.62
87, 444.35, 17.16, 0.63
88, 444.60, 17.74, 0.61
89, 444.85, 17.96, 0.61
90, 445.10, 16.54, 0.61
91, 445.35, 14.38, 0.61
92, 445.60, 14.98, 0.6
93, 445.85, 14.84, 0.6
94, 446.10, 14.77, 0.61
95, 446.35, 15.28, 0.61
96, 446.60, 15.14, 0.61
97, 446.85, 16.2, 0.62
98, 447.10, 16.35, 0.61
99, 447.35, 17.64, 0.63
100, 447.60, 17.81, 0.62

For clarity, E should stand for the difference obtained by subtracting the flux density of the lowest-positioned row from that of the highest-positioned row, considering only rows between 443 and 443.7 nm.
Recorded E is -1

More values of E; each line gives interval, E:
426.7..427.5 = -2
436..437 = -1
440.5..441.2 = 3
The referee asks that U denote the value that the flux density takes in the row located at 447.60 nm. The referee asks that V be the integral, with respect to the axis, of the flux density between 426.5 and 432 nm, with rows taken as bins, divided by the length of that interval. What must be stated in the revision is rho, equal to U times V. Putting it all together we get 208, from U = 17.81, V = 11.7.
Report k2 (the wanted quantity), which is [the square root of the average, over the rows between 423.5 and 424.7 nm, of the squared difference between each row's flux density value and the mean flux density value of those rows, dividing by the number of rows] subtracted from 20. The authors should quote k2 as 19.3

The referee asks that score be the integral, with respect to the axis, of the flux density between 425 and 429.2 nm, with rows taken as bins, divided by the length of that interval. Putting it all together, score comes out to 12.2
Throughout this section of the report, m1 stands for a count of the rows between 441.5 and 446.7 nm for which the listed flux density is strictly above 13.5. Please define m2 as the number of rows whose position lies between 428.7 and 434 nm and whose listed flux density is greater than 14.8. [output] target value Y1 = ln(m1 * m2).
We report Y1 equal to 4.7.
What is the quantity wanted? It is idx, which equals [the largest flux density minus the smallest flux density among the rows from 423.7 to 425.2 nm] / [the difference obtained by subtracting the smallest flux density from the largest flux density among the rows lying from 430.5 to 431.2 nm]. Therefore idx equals 4.2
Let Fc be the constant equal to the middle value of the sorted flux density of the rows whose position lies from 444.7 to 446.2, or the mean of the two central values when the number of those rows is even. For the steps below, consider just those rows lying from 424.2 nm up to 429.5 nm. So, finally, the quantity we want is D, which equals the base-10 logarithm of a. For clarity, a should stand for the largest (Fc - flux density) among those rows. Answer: 0.69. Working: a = 4.9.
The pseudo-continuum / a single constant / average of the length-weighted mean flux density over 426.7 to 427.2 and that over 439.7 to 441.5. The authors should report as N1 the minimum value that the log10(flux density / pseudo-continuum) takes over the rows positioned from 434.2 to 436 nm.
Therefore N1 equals 0.012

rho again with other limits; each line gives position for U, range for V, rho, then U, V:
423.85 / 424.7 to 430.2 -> 159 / 13.34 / 11.9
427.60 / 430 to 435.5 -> 153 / 11.85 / 12.9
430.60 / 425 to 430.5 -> 110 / 9.341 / 11.8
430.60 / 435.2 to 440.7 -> 131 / 9.341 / 14.0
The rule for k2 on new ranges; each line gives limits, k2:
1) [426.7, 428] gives 19.0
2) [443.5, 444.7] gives 19.1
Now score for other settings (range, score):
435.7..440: 14.2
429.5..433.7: 12.2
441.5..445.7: 16.2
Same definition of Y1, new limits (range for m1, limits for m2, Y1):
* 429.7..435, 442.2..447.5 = 4.9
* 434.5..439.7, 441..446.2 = 5.8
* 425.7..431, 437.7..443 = 2.3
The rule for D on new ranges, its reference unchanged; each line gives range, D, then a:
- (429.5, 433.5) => 0.78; 6.0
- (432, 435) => 0.50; 3.1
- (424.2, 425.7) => 0.47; 3.0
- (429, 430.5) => 0.76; 5.8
